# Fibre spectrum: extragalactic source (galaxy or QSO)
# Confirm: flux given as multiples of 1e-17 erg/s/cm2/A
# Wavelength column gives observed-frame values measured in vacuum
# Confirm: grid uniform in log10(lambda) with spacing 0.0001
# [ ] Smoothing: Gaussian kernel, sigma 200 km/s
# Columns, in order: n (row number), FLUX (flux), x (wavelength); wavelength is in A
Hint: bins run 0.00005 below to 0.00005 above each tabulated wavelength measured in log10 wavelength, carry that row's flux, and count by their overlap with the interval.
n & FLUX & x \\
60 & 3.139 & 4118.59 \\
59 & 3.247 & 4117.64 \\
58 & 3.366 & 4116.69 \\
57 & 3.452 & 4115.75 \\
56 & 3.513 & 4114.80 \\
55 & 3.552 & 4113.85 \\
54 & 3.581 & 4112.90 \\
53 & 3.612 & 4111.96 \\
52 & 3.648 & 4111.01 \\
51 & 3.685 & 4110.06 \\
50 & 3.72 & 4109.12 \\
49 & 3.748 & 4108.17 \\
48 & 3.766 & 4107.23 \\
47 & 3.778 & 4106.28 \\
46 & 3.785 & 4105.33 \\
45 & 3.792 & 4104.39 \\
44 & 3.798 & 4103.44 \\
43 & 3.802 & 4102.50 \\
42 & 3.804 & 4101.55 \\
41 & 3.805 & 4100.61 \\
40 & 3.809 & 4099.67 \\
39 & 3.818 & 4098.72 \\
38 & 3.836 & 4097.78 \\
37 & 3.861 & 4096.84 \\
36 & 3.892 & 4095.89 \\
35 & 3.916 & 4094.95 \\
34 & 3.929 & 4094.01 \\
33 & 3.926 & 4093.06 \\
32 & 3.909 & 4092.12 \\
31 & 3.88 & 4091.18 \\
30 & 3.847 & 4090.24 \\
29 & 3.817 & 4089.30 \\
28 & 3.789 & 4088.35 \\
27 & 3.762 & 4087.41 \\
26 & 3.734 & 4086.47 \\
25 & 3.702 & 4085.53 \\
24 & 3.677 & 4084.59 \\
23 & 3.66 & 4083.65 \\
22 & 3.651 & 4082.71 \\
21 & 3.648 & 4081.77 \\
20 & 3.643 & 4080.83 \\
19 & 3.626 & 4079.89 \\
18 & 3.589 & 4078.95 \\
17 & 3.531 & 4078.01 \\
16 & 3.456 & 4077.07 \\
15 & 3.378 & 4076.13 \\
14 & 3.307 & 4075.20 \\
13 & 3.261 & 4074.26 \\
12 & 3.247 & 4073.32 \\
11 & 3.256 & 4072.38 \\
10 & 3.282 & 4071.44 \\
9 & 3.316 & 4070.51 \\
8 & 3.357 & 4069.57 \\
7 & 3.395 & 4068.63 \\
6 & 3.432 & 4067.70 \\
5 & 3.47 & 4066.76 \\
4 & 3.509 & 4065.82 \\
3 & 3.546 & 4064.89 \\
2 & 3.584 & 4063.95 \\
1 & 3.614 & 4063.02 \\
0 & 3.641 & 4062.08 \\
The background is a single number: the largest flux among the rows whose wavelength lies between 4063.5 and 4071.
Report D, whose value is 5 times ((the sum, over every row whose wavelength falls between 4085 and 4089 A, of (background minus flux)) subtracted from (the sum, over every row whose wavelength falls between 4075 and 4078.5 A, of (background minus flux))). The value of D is 6.6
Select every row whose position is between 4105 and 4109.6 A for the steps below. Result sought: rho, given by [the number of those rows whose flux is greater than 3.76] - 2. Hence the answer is 1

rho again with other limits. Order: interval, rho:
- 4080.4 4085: -2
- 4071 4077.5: -2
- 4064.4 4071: -2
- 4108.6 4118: -2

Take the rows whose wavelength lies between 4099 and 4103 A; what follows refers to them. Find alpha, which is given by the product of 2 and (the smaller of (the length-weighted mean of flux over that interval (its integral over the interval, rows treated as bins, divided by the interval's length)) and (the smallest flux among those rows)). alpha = 7.6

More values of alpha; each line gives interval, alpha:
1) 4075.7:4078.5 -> 6.8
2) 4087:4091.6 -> 7.5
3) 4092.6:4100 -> 7.6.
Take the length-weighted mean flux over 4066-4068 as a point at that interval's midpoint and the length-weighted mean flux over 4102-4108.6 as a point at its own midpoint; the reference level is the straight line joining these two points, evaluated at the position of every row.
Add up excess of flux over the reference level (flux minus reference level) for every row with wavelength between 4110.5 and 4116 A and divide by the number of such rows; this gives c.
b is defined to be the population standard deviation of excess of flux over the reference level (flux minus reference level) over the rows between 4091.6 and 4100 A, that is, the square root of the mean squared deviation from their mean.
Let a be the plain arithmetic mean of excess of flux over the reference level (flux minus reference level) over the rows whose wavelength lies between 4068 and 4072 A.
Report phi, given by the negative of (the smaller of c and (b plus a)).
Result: 0.29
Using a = -0.14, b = 0.065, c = -0.29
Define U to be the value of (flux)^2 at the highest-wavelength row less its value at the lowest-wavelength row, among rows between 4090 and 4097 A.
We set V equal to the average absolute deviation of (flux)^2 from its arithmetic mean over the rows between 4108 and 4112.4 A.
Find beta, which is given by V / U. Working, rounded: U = 0.1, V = 0.3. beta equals 2.87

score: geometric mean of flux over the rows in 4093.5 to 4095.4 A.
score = 3.92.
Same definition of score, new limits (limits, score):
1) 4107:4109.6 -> 3.74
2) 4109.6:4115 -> 3.60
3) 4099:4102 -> 3.81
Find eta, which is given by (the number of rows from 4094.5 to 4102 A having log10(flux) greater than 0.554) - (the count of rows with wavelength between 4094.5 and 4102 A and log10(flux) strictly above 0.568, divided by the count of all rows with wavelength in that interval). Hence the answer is 7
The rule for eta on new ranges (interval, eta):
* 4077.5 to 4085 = 7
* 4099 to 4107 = 7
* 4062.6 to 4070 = 2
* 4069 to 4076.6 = 0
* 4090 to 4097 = 7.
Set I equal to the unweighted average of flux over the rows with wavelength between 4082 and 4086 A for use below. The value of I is 3.67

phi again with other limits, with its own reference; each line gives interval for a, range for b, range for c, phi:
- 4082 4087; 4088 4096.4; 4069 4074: 0.20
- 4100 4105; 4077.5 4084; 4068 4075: 0.18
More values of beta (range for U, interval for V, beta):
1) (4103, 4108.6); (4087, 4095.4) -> -1.09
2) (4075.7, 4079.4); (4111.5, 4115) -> 0.16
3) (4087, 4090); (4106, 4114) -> 1.23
